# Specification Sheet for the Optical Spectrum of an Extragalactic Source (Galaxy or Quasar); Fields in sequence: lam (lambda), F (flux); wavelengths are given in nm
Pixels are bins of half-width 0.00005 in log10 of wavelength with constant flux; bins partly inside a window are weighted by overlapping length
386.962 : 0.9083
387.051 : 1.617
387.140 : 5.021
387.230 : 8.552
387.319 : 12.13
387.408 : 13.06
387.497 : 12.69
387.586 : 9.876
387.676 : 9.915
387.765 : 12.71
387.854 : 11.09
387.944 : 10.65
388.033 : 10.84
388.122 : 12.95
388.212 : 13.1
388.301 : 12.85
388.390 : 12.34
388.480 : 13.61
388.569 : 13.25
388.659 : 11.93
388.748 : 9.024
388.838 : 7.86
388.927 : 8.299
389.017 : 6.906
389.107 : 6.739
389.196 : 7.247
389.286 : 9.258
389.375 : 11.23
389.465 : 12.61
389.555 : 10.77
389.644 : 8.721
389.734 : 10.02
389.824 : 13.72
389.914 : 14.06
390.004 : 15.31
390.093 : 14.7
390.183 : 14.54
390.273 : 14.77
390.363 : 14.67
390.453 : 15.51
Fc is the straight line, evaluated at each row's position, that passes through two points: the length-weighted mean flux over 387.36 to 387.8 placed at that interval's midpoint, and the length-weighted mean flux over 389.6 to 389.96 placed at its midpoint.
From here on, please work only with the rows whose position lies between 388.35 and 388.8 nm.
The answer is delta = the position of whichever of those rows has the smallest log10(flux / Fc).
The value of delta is 388.748 nm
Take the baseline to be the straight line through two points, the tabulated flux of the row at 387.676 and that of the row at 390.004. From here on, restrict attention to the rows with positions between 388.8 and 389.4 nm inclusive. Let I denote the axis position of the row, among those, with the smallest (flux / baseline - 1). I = 389.107 nm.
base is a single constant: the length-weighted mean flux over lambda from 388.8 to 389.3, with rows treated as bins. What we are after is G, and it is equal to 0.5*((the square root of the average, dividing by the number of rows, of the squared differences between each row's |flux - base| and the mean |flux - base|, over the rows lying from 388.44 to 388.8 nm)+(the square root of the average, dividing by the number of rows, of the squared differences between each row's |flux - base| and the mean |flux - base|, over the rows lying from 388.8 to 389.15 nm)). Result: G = 1.02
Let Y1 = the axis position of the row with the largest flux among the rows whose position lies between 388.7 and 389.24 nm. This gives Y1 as 388.748 nm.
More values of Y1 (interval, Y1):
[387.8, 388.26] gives 388.212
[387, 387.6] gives 387.408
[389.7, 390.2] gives 390.004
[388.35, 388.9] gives 388.480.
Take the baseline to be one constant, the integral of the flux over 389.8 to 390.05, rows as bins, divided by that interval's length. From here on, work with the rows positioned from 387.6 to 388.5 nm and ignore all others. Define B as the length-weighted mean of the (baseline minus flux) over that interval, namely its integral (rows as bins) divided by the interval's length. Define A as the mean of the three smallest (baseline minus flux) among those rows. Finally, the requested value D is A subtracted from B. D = 1.3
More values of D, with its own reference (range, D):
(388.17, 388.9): 1.7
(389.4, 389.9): 1.0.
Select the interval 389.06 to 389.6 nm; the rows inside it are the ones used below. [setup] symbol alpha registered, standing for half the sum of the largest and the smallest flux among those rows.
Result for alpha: 9.7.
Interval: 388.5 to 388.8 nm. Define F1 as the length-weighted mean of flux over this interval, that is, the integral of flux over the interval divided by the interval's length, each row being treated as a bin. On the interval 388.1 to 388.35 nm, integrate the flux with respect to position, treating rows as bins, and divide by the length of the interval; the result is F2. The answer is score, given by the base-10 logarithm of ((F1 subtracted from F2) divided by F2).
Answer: -0.9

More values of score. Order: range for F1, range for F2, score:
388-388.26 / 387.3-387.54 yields -1.6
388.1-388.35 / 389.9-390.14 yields -0.9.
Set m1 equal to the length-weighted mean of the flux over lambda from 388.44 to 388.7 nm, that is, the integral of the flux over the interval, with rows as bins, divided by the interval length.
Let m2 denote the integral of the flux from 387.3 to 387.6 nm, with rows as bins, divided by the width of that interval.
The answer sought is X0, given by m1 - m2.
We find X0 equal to 1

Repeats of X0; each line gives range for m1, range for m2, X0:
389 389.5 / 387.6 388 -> -2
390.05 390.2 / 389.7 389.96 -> 2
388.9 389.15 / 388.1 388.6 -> -6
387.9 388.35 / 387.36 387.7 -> 1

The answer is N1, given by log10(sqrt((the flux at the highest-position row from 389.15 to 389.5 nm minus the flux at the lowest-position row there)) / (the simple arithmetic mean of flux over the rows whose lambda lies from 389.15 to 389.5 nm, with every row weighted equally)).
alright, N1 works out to -0.64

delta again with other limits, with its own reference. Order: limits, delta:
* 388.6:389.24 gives 389.107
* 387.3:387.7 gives 387.586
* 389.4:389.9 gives 389.644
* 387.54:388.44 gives 387.586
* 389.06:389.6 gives 389.107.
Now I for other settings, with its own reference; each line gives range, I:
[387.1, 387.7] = 387.140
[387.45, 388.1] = 387.676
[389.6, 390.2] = 389.644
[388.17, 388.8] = 388.748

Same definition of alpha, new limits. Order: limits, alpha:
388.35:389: 10.7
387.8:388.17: 11.8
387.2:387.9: 10.8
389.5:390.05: 12.0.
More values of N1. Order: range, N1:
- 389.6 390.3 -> -0.73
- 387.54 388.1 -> -1.04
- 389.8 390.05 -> -1.06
